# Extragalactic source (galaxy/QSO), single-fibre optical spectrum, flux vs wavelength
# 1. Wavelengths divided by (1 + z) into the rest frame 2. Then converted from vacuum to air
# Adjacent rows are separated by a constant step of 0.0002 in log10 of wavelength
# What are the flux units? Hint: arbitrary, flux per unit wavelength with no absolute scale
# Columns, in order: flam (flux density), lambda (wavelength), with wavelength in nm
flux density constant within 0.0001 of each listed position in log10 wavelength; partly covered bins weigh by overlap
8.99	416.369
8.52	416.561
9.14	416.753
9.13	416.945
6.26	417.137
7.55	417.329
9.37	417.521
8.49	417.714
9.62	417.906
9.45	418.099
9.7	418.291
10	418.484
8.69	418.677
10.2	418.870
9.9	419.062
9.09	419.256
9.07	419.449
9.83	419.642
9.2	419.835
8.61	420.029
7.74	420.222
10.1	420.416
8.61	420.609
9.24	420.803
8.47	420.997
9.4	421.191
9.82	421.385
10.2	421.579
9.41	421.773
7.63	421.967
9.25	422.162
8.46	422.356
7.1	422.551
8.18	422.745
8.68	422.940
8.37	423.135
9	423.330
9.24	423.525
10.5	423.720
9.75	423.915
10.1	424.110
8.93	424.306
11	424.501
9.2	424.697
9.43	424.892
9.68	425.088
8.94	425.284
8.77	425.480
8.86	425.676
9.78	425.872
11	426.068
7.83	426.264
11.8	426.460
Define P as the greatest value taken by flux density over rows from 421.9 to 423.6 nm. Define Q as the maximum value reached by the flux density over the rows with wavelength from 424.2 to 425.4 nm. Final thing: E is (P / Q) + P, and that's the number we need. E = 10.1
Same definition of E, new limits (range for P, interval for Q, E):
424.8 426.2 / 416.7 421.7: 12.1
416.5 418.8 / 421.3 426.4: 10.9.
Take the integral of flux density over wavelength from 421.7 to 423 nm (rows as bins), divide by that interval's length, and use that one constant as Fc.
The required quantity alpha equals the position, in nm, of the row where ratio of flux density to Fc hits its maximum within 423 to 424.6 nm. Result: 424.501 nm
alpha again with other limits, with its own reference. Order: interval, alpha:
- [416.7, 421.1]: 418.870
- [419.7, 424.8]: 424.501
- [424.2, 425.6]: 424.501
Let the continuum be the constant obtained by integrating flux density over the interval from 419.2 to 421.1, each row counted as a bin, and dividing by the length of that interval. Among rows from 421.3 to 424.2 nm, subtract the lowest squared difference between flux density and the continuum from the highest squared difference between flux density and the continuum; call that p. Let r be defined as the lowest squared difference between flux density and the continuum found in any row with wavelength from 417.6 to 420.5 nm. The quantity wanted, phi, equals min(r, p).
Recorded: 0.005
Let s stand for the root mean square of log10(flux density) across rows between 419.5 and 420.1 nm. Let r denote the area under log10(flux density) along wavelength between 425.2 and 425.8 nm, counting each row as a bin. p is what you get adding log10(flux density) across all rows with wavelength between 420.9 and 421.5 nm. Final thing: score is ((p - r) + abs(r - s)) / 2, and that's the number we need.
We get 1.36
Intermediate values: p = 2.89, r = 0.569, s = 0.964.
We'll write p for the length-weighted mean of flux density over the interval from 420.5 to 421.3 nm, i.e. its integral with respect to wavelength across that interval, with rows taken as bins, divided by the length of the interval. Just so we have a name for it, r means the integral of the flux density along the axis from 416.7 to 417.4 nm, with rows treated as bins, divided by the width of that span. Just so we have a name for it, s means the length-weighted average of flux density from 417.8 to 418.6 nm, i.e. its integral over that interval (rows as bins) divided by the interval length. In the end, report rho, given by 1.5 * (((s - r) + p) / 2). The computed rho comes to 7.98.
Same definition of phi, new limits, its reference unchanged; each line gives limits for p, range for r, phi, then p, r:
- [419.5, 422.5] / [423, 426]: 0.000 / 1.8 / 0.000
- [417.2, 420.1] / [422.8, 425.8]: 0.000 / 2.1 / 0.000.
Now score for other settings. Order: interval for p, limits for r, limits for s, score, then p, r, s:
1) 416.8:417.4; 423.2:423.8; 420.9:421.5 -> 1.21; 2.63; 0.586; 0.965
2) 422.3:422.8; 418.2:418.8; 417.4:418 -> 1.24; 2.69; 0.585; 0.962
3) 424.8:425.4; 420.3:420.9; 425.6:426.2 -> 1.37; 2.91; 0.579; 0.994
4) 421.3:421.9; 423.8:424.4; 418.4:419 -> 1.39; 2.97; 0.589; 0.983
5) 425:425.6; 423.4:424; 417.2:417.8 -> 1.31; 2.88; 0.594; 0.927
